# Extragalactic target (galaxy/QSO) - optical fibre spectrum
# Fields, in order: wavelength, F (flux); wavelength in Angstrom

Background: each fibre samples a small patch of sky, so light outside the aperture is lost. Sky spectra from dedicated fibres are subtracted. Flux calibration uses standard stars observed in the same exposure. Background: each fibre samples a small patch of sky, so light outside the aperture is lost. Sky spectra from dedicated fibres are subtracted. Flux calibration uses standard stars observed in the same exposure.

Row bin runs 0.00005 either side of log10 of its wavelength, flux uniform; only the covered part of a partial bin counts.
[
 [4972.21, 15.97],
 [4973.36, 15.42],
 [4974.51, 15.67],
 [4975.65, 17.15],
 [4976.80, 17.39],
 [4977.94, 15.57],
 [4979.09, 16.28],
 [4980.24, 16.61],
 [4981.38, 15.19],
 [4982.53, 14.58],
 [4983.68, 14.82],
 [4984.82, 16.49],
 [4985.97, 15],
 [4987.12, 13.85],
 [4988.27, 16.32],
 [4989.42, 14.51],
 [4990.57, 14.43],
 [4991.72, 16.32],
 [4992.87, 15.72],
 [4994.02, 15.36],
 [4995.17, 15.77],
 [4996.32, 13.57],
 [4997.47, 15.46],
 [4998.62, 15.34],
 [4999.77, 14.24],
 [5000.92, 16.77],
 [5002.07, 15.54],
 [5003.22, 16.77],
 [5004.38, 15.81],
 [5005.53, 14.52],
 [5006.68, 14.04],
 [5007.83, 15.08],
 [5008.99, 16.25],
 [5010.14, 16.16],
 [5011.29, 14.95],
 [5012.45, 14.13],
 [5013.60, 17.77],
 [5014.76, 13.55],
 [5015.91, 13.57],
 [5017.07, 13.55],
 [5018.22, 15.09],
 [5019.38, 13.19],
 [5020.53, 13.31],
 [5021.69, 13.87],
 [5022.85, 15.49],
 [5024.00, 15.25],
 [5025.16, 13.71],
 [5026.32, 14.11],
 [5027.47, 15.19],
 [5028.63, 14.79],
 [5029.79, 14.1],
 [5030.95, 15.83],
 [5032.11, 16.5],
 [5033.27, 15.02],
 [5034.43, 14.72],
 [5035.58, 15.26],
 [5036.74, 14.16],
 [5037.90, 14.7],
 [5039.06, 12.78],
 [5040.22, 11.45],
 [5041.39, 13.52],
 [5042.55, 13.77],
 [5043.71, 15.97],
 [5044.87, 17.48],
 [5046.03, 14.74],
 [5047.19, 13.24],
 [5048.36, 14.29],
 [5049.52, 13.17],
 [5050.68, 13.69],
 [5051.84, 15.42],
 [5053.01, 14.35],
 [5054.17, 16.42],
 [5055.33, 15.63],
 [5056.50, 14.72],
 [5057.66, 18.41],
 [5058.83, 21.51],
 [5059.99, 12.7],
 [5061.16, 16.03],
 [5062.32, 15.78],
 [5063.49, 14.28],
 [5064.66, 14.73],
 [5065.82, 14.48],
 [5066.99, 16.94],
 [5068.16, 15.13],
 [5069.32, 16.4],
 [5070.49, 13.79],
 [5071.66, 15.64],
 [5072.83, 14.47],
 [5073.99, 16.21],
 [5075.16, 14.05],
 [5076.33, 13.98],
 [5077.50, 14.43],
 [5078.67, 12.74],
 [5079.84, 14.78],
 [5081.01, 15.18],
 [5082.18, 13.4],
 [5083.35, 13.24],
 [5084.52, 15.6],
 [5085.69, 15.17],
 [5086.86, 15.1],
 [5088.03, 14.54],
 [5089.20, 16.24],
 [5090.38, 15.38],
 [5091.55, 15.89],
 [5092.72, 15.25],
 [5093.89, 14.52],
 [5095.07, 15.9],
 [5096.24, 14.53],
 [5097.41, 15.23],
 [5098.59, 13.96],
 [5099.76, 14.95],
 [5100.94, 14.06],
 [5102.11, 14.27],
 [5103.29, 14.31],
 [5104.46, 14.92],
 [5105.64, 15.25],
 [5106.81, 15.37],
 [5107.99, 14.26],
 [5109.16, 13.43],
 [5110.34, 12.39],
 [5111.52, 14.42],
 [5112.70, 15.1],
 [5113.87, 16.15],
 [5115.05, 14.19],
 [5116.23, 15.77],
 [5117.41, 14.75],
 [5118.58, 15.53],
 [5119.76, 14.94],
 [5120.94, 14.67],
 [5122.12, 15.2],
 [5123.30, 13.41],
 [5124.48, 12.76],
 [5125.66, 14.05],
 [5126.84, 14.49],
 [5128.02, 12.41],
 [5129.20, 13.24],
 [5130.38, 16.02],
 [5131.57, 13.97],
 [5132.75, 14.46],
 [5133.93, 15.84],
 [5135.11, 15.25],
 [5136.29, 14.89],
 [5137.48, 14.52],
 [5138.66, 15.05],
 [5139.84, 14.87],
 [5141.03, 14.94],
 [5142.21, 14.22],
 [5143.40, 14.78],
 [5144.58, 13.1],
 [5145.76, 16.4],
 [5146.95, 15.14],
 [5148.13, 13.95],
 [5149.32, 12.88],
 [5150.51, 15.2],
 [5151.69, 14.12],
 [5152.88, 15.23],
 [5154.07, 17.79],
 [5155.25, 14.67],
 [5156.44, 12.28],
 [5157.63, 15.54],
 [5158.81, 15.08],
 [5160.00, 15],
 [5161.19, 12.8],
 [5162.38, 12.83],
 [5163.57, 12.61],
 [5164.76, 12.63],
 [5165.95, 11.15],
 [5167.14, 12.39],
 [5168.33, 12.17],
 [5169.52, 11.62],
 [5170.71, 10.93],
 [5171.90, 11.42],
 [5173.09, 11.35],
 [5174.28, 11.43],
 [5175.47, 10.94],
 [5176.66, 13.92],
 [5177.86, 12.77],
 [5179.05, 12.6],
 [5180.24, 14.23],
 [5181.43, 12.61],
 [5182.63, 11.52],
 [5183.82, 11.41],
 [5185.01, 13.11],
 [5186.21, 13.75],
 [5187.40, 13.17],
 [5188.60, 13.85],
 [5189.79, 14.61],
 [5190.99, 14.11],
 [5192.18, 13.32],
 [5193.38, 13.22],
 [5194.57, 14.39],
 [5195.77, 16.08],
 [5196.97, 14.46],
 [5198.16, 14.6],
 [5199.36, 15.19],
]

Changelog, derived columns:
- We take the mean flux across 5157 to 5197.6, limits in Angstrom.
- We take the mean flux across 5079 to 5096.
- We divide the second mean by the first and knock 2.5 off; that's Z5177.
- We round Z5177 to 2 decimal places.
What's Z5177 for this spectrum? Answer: -1.35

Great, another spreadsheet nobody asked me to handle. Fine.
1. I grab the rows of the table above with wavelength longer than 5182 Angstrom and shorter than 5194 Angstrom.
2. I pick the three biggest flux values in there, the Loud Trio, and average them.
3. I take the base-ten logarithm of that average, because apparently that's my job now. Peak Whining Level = 1.15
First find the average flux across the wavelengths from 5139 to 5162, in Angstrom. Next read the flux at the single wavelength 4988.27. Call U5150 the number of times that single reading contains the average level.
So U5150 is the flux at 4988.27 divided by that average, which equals 1.12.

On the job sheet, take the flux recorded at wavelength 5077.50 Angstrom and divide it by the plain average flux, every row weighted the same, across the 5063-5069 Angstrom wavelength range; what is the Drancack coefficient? 0.95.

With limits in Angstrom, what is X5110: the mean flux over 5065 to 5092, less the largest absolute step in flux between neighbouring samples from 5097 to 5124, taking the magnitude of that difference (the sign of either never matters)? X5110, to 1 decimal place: 12.9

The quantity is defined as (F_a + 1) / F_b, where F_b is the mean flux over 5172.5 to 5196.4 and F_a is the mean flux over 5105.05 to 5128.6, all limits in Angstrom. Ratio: 1.18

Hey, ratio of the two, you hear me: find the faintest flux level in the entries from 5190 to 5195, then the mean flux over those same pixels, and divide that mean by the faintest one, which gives 1.04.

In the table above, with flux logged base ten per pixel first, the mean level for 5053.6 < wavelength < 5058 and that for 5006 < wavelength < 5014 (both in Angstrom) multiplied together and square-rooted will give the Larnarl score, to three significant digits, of 1.20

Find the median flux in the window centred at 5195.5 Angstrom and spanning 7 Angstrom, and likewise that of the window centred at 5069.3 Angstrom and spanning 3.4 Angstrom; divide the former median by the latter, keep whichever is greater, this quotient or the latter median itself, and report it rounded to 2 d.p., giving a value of 15.13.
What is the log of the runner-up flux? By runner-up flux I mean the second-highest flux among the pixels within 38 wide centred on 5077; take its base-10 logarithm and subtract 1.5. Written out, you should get -0.271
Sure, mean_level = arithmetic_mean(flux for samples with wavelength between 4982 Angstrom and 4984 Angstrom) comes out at 14.7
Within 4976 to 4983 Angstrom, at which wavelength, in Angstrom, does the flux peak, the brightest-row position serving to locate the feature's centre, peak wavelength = 4976.80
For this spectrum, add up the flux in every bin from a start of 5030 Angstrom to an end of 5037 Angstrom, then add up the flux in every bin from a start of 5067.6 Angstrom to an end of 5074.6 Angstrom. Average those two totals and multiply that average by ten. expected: 916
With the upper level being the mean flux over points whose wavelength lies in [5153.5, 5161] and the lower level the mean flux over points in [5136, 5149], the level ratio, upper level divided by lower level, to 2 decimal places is 1.02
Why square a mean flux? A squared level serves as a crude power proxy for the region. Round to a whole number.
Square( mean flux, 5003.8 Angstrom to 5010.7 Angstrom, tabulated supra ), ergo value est 234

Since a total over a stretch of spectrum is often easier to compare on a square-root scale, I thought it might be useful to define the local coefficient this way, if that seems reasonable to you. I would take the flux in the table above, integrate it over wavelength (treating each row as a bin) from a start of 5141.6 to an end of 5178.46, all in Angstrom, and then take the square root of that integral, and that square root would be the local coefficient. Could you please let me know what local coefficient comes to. 22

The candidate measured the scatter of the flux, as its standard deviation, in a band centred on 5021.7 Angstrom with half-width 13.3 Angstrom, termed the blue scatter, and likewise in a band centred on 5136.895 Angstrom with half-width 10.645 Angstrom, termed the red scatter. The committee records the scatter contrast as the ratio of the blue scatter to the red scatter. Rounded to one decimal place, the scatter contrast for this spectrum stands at 1.2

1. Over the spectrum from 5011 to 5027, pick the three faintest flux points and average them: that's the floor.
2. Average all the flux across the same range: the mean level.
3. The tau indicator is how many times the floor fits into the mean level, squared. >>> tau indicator 1.16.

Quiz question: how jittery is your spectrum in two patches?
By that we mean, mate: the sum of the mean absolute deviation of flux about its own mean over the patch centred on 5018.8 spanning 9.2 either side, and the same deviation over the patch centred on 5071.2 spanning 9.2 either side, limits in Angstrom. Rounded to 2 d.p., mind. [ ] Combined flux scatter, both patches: 1.87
